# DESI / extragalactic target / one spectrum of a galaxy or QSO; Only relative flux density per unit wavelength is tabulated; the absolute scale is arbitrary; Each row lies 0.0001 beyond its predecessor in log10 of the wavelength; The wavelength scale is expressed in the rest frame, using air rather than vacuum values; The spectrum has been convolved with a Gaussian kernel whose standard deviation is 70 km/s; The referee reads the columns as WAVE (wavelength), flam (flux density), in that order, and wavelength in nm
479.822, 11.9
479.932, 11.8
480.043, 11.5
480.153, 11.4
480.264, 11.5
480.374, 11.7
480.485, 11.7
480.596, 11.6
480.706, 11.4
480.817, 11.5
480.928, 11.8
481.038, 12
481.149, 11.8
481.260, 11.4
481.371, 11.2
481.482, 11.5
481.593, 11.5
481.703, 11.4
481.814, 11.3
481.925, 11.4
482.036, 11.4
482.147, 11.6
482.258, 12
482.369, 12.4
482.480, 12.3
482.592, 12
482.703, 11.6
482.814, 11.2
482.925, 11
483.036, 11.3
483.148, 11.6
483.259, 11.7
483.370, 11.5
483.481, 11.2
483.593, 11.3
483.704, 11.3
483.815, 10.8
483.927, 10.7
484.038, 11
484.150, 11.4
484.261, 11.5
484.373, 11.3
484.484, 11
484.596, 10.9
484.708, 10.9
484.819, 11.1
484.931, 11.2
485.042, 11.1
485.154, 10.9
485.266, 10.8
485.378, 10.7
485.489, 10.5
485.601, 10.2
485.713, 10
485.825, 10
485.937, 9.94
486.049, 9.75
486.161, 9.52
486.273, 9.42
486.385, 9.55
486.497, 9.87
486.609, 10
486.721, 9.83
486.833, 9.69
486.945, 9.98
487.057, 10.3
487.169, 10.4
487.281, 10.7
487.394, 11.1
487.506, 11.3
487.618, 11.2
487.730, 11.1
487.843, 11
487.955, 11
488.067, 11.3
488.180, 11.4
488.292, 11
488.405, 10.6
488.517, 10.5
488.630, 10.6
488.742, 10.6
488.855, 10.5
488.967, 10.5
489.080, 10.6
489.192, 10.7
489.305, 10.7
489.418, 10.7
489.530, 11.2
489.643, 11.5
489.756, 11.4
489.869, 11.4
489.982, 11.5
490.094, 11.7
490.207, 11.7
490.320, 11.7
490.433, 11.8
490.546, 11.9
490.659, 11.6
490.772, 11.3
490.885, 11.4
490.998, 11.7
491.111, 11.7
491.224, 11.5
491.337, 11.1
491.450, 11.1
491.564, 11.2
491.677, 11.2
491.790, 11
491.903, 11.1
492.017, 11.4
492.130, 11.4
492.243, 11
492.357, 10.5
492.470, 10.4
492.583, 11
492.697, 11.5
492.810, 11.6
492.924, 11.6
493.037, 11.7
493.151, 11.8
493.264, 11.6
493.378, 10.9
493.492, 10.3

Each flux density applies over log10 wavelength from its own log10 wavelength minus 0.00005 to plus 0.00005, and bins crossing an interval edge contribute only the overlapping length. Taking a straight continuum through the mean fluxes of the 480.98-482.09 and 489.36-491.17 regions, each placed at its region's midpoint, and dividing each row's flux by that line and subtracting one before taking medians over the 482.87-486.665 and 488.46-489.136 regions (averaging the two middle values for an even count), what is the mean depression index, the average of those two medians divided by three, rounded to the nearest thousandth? -0.023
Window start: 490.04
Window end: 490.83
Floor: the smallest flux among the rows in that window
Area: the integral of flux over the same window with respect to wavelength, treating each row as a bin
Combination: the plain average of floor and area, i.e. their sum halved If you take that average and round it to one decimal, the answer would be 10.3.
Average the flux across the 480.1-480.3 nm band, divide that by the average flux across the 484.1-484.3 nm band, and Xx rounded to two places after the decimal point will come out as 1.00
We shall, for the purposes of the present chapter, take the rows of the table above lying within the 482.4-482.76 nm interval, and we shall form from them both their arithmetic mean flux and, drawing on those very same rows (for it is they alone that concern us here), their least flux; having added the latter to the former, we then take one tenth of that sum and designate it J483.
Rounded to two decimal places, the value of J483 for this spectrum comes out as 2.36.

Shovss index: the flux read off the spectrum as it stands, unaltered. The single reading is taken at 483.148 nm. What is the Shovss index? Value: 11.6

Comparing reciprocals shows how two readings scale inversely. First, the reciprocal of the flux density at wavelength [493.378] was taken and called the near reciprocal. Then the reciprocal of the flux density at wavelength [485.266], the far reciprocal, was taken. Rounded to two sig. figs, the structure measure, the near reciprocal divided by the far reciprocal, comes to 0.99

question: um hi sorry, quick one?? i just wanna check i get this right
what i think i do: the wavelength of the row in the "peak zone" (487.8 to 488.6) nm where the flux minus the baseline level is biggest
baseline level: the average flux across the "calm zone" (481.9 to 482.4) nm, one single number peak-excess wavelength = 488.180 nm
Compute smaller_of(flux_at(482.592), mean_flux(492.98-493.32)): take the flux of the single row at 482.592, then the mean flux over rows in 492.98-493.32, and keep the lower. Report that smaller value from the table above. 11.7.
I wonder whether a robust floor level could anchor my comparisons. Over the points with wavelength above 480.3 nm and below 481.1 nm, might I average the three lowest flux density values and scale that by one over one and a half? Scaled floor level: 7.67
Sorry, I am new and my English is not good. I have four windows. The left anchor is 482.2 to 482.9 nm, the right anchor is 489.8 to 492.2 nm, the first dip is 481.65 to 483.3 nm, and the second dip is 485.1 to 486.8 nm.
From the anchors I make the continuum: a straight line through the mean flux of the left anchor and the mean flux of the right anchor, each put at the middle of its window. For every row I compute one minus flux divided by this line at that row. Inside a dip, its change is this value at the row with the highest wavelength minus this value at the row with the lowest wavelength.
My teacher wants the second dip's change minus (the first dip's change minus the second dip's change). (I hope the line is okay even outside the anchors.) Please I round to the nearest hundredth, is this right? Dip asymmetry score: 0.20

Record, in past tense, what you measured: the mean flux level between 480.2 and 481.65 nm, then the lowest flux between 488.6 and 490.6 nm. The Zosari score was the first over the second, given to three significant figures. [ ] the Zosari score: 1.10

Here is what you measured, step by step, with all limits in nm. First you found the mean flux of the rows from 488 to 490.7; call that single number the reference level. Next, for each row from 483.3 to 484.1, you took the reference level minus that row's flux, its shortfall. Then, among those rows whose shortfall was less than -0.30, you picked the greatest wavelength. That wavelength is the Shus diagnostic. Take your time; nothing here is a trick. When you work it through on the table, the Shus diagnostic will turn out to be 483.370 nm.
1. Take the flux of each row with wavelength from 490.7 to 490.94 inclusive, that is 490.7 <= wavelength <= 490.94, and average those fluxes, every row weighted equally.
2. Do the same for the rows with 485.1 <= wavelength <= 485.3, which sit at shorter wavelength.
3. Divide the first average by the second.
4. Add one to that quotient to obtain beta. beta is 2.05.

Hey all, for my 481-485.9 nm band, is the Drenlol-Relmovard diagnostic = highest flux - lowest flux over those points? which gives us 2.4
